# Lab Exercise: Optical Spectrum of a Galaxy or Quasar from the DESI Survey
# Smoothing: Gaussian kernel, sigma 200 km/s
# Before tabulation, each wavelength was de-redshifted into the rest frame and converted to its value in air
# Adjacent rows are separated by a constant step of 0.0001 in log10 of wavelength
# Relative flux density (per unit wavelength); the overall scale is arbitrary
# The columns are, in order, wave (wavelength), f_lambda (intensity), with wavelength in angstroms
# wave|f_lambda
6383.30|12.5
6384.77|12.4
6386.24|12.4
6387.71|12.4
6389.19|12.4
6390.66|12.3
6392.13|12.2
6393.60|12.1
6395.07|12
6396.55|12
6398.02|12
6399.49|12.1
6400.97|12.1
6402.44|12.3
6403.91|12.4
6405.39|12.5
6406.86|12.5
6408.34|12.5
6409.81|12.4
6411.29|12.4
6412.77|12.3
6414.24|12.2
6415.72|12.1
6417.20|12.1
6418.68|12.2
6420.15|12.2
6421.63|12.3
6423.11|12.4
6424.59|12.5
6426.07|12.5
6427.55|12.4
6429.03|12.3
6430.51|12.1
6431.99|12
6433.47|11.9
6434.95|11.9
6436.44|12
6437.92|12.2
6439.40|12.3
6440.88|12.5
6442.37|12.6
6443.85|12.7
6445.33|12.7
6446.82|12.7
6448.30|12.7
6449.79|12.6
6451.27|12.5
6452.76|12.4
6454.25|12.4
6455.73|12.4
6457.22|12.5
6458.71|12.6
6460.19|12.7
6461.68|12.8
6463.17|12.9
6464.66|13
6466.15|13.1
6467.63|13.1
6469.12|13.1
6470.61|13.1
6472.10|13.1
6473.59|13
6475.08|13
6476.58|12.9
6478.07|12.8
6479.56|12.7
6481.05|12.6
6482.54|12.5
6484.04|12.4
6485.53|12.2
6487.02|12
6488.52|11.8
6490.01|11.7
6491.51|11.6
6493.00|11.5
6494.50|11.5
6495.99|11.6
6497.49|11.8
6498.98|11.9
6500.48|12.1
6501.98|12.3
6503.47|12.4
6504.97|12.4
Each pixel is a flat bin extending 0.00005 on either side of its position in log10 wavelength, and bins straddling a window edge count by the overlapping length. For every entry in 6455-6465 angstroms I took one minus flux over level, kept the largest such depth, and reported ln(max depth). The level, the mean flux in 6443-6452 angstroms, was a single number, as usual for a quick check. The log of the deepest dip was -3.9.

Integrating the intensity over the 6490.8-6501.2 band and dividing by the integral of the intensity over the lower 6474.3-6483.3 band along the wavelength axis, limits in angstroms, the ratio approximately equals 1.1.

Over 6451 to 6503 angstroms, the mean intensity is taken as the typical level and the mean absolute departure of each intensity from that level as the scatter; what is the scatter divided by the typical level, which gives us 0.035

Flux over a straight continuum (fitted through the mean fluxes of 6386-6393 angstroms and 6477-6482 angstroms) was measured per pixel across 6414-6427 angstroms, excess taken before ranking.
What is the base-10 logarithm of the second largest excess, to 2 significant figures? -1.9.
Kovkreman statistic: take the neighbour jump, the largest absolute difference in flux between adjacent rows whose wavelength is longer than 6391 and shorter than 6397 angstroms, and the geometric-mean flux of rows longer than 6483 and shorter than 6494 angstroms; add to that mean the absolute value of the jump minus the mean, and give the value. 23.7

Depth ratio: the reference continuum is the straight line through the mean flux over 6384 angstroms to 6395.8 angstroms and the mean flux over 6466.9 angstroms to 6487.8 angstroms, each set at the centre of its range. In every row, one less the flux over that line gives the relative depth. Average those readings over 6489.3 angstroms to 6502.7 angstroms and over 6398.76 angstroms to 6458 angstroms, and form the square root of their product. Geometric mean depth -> 0.030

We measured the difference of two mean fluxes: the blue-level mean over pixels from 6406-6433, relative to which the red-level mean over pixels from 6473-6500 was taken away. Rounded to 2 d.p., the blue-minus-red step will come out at 0.11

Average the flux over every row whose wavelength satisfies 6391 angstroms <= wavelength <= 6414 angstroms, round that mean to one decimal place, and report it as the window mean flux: 12.3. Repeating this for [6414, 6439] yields 12.2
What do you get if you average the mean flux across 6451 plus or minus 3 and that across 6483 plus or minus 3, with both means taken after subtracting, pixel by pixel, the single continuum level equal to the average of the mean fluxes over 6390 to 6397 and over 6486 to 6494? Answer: 0.57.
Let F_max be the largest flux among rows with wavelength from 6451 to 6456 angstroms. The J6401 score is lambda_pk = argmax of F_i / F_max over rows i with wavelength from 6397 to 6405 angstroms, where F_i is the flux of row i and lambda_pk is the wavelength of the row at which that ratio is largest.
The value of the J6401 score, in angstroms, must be 6403.91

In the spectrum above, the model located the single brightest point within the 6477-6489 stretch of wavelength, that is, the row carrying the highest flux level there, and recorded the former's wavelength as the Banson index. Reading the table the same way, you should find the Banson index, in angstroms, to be 6478.07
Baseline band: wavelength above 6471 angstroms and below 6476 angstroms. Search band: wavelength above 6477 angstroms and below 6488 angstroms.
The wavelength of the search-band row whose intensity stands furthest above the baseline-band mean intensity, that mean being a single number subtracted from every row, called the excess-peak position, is 6478.07 angstroms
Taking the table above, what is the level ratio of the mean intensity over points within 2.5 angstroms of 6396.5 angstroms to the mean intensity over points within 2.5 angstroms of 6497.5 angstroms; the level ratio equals 1.02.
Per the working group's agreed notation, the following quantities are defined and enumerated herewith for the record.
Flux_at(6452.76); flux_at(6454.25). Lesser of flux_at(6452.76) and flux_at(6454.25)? 12.4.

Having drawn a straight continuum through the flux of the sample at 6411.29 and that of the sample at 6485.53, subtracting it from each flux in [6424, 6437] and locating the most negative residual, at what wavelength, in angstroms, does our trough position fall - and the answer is 6433.47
